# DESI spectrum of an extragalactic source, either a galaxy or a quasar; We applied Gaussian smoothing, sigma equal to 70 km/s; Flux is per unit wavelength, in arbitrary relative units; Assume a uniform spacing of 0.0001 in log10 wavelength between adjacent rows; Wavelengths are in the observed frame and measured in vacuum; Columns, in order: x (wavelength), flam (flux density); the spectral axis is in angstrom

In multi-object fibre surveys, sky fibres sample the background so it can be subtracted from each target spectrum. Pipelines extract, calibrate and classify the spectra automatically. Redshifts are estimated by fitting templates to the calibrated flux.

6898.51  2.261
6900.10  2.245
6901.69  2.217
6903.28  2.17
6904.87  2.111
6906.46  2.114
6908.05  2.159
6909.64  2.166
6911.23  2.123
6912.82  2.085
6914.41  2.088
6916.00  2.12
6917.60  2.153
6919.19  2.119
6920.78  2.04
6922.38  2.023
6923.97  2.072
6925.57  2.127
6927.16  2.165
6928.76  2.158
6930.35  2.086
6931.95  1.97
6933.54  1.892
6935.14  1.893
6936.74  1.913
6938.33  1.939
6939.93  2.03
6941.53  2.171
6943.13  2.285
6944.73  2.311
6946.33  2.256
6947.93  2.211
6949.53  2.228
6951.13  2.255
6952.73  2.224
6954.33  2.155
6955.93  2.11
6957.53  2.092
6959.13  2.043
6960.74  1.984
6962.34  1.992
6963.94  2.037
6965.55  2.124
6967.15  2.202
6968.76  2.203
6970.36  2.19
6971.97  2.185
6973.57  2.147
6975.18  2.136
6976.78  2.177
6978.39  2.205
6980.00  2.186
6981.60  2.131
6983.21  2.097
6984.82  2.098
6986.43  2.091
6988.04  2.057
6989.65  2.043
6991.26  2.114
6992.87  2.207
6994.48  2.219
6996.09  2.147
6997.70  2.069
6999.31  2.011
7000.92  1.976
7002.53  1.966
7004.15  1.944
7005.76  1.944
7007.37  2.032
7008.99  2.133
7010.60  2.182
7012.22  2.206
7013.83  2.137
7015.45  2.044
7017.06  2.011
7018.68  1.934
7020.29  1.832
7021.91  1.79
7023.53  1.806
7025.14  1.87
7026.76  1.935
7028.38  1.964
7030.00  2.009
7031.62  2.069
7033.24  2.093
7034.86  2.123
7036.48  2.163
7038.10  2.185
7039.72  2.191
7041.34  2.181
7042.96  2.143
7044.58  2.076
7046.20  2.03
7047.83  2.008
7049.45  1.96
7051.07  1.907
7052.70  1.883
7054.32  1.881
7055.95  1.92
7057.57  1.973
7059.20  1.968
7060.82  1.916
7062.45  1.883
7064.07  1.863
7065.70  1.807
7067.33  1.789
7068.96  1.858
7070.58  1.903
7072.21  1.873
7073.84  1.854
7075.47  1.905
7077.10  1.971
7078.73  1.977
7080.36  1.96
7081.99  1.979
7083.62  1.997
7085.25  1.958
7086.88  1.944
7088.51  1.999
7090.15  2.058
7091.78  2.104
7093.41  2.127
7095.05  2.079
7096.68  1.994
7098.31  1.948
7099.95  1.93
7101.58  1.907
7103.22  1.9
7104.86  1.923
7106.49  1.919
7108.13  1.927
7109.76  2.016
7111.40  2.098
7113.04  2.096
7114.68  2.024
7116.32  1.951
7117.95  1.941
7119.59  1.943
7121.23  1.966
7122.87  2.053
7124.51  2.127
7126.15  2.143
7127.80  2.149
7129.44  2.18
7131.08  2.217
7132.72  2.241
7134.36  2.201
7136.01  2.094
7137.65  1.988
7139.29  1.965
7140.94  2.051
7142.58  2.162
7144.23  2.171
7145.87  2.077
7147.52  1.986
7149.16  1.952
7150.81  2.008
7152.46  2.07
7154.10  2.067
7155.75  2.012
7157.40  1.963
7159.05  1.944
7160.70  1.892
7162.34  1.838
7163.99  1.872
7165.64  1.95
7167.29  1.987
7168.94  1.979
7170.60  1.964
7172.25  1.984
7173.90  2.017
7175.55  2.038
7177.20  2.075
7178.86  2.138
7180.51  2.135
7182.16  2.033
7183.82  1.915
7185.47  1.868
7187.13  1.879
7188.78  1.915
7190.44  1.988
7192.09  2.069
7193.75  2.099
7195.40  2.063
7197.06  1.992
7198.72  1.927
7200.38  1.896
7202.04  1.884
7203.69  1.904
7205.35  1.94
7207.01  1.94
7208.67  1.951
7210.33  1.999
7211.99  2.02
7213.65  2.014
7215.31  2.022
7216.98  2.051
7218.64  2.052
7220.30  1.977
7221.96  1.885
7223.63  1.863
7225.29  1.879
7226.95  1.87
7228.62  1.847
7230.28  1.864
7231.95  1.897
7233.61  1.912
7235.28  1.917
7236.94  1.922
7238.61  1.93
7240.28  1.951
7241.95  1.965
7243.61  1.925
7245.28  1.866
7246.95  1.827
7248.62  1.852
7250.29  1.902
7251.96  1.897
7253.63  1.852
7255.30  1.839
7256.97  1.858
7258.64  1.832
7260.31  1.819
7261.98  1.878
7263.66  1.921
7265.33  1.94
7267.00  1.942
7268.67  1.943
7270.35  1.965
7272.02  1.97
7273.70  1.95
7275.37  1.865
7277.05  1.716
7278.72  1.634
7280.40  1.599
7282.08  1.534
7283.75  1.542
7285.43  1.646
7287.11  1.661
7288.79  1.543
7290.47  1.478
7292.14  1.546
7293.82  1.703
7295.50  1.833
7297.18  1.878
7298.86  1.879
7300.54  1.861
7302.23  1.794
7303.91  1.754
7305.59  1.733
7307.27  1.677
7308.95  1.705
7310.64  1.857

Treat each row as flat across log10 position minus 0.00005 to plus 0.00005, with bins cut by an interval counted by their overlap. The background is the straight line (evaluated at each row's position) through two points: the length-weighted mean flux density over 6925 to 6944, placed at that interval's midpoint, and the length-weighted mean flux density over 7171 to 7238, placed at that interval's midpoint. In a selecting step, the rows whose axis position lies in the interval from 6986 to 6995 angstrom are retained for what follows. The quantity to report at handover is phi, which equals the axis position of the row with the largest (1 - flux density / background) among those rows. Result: 6989.65 angstrom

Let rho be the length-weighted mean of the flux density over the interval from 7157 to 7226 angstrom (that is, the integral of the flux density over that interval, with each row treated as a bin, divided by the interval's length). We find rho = 1.97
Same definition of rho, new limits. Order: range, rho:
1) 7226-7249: 1.90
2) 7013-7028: 1.93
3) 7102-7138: 2.05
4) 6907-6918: 2.13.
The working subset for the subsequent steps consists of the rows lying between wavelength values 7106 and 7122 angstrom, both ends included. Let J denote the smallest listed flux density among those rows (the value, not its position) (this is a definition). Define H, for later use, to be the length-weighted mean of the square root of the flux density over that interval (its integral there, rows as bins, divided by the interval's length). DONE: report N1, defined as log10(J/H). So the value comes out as 0.134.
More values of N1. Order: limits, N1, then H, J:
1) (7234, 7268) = 0.121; 1.38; 1.819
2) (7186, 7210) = 0.128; 1.40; 1.879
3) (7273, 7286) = 0.073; 1.30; 1.534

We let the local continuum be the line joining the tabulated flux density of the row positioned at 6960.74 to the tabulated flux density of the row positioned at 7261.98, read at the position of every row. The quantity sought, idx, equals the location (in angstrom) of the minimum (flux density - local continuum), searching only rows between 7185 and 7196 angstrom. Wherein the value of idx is 7185.47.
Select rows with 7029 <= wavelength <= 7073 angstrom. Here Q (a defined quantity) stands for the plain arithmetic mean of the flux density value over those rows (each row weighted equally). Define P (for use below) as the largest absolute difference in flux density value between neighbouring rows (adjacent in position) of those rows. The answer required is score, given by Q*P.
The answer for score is 0.14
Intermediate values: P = 0.069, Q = 1.99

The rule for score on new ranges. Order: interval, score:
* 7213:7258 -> 0.18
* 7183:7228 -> 0.18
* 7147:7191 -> 0.23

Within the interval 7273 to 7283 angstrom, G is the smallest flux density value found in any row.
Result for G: 1.534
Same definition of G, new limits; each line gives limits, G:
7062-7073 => 1.789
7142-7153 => 1.952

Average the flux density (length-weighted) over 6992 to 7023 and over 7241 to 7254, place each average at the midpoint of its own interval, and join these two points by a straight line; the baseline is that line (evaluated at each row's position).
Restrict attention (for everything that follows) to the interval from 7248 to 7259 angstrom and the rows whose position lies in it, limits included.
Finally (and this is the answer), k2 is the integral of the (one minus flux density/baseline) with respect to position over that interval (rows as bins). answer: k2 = 0.12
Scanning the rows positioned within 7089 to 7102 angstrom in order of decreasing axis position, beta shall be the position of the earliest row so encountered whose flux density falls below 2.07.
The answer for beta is 7101.58 angstrom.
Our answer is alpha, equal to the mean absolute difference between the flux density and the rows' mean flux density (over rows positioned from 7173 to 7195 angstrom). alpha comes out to 0.08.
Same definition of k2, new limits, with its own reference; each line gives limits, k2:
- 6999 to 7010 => 0.20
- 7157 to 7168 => 0.13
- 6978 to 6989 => -0.35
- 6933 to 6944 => 0.32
